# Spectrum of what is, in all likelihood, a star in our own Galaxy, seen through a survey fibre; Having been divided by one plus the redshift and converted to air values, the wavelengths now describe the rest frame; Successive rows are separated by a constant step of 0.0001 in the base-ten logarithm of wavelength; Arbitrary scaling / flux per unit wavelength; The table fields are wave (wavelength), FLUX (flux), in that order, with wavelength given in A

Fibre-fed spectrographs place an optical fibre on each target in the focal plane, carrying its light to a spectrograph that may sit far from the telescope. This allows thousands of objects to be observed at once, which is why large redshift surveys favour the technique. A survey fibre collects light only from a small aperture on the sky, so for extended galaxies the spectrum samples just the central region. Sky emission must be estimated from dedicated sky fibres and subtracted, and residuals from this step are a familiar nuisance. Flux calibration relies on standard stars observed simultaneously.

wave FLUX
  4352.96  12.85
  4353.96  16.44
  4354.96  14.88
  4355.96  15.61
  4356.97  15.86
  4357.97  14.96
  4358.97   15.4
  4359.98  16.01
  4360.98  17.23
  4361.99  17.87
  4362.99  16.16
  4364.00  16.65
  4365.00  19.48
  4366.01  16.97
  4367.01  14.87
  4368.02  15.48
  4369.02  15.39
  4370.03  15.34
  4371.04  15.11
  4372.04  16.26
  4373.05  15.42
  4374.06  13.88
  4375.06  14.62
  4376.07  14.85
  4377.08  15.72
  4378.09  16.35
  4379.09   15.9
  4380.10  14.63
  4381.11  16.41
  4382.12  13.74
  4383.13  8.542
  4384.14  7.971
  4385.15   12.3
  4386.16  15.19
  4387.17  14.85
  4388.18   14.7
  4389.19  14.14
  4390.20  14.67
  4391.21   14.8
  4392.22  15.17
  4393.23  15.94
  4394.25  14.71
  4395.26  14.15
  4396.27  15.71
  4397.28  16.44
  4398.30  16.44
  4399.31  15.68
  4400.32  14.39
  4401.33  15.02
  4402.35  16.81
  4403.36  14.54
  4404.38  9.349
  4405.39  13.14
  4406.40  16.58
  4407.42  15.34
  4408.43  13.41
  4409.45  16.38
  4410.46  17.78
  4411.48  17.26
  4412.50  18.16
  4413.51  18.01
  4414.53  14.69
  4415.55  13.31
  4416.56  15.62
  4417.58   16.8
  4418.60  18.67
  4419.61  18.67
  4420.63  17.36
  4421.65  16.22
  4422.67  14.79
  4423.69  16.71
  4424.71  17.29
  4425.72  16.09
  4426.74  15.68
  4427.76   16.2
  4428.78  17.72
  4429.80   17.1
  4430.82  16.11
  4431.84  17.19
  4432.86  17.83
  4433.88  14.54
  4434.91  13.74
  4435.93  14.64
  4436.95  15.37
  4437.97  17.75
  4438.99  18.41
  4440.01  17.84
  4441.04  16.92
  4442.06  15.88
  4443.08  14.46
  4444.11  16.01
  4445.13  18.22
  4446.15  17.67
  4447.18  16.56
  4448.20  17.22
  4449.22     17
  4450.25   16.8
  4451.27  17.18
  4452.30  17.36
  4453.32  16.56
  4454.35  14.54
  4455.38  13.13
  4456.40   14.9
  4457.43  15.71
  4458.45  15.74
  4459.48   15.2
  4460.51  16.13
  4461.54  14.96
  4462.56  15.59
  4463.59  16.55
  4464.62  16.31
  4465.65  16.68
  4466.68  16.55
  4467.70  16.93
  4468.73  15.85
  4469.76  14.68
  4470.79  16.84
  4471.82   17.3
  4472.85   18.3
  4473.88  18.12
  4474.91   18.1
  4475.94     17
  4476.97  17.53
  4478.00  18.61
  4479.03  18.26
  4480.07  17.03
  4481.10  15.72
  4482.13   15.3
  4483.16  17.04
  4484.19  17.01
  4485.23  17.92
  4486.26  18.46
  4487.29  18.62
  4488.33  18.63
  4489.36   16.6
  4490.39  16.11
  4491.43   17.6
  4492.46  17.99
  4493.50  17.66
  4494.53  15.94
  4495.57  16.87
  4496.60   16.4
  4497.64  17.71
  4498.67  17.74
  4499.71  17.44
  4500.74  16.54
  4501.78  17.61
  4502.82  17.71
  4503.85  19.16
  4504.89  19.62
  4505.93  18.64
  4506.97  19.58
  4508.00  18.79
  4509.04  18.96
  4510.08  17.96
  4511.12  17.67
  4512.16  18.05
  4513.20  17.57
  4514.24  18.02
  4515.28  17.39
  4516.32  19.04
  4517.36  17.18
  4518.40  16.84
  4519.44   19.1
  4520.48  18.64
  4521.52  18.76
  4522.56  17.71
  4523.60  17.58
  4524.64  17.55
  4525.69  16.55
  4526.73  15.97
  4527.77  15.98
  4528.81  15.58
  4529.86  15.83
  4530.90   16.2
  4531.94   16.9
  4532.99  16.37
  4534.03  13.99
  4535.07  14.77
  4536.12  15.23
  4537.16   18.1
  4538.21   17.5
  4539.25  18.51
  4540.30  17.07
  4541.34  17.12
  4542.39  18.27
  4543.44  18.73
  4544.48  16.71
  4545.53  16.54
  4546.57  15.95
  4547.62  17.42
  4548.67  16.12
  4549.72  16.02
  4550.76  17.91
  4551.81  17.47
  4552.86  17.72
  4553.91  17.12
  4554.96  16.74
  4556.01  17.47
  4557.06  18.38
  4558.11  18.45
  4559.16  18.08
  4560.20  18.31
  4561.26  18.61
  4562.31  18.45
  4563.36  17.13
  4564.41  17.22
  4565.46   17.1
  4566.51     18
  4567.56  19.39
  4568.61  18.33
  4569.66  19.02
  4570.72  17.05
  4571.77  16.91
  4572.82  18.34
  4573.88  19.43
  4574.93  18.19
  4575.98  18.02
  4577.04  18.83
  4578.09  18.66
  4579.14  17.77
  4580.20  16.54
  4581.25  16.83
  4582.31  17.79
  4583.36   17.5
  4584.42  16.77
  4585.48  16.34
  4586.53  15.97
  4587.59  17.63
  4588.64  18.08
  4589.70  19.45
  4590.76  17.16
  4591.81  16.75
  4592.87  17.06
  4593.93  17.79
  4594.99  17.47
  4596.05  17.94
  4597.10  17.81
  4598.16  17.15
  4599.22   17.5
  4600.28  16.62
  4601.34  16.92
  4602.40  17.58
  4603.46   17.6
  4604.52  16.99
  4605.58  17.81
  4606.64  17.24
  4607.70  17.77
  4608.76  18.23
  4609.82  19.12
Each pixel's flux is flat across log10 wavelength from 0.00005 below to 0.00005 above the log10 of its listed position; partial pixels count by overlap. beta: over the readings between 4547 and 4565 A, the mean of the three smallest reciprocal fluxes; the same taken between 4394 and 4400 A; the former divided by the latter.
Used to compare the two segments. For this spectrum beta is 0.87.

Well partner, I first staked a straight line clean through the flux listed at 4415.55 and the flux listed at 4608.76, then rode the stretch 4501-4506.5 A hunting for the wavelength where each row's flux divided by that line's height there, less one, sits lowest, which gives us 4501.78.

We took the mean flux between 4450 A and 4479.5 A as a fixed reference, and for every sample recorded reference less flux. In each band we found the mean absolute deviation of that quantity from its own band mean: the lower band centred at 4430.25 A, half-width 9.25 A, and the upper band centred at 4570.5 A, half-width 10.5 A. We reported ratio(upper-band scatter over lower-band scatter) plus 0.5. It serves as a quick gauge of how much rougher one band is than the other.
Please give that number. 1.1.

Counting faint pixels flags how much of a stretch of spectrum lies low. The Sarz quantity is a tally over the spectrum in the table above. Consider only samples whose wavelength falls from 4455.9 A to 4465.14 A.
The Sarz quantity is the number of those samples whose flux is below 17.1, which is 9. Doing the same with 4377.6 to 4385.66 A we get 8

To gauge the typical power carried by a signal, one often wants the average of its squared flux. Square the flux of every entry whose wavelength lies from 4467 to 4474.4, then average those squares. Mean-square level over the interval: 286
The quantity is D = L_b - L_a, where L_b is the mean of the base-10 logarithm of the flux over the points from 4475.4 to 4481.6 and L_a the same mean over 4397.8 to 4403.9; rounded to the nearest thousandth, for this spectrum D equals 0.050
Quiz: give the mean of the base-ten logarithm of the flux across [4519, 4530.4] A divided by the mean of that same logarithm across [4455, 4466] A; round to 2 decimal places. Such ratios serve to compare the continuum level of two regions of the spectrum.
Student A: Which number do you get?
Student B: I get 1.04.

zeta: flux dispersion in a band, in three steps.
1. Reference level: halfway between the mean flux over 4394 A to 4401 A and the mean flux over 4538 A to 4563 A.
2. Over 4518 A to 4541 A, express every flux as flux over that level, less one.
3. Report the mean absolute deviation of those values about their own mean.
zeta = 0.067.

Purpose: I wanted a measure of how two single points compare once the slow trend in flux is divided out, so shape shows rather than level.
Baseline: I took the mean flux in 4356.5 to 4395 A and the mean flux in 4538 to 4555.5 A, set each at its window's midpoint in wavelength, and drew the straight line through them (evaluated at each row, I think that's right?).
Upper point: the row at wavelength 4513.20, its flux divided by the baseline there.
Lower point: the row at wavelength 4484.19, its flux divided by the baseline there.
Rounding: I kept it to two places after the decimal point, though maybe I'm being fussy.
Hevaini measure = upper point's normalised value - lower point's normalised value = 0.01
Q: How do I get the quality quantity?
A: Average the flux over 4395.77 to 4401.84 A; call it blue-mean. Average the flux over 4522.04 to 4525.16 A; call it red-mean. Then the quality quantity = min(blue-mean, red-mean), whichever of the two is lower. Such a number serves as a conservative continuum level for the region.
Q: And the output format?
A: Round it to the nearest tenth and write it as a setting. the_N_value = 15.6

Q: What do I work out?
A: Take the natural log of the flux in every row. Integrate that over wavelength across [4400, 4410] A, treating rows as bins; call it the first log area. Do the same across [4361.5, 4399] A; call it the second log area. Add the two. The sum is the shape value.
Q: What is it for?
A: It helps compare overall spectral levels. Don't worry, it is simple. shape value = 128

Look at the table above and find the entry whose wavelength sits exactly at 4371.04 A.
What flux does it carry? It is 15.11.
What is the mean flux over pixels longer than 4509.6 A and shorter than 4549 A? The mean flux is 17.12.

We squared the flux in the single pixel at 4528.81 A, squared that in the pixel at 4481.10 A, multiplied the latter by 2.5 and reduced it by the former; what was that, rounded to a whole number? 375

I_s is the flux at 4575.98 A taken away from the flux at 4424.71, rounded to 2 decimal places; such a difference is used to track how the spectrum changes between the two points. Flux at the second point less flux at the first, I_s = -0.73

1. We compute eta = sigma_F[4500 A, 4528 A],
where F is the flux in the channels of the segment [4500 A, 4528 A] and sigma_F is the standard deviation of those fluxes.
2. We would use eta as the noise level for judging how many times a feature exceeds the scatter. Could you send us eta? 1.0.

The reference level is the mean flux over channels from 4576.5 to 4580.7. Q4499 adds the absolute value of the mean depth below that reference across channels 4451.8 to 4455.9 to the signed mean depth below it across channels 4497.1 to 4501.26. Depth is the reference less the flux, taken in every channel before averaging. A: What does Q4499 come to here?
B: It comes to 3.1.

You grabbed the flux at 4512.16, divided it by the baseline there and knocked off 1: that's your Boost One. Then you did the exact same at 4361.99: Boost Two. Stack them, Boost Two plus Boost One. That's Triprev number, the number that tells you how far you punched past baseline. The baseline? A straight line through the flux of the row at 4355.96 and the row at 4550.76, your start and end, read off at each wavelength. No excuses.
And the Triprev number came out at 0.17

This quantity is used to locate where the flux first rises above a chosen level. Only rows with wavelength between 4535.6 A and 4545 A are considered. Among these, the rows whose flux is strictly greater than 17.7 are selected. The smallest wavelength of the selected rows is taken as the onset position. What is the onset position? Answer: 4537.16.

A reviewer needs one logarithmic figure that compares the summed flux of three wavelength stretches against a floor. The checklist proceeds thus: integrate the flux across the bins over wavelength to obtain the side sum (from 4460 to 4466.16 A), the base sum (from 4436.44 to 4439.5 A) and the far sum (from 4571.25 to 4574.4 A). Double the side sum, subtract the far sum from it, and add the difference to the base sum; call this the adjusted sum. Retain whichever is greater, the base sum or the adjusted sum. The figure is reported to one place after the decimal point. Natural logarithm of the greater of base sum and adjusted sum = 5.3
